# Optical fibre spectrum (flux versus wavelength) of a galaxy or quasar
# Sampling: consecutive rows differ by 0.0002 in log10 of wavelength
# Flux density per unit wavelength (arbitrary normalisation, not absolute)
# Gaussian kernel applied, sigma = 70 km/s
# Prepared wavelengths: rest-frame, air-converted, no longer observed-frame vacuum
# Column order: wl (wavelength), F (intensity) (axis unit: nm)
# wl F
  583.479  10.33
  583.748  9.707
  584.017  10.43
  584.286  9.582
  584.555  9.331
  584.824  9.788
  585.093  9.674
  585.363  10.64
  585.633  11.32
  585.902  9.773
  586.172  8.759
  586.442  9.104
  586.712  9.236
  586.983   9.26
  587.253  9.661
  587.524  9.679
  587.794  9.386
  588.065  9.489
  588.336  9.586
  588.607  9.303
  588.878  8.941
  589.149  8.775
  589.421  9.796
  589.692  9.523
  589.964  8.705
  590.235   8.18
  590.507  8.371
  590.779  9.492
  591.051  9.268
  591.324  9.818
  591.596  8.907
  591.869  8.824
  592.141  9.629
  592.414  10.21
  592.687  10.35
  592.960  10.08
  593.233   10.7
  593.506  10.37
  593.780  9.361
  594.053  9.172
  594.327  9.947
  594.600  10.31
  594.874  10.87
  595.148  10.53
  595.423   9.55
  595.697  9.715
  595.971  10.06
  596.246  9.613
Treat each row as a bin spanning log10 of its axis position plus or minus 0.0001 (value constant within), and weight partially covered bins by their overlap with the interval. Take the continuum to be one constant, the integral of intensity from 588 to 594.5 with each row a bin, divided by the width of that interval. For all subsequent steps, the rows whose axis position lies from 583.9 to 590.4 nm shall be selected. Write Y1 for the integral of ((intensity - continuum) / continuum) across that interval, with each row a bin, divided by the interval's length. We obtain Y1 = 0.00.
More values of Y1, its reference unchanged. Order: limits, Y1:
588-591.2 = -0.04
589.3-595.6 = 0.02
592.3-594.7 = 0.06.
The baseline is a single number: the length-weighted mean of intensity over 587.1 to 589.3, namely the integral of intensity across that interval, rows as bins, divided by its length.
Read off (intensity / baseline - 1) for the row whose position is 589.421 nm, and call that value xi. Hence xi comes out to 0.05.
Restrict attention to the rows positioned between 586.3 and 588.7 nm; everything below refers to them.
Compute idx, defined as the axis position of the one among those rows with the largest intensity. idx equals 587.524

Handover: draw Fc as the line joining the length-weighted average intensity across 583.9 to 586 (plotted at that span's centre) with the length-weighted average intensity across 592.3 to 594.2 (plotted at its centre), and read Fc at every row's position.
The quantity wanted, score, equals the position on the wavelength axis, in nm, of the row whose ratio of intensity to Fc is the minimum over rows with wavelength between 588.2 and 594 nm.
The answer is 590.235 nm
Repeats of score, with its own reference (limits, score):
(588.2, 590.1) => 589.964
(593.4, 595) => 594.053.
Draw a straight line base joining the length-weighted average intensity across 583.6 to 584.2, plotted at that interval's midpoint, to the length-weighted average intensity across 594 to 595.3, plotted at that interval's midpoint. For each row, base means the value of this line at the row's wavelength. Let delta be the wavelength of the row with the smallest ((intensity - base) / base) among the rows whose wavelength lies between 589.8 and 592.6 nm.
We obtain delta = 590.235 nm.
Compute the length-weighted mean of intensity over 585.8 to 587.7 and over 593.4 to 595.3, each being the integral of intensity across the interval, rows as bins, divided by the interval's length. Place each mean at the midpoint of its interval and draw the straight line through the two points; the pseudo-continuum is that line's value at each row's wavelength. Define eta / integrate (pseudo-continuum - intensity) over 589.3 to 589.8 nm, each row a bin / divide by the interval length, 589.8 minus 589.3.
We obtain -0.1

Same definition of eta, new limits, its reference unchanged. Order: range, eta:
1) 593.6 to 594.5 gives 0.5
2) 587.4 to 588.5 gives -0.1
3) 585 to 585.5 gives -1.0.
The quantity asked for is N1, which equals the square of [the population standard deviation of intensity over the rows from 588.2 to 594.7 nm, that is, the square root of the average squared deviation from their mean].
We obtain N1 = 0.43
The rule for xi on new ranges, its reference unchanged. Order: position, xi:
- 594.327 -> 0.06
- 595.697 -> 0.04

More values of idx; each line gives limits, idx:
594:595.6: 594.874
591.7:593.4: 593.233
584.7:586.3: 585.633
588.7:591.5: 591.324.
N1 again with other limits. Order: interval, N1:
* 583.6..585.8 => 0.40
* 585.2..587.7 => 0.57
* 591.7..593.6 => 0.33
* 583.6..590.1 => 0.34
